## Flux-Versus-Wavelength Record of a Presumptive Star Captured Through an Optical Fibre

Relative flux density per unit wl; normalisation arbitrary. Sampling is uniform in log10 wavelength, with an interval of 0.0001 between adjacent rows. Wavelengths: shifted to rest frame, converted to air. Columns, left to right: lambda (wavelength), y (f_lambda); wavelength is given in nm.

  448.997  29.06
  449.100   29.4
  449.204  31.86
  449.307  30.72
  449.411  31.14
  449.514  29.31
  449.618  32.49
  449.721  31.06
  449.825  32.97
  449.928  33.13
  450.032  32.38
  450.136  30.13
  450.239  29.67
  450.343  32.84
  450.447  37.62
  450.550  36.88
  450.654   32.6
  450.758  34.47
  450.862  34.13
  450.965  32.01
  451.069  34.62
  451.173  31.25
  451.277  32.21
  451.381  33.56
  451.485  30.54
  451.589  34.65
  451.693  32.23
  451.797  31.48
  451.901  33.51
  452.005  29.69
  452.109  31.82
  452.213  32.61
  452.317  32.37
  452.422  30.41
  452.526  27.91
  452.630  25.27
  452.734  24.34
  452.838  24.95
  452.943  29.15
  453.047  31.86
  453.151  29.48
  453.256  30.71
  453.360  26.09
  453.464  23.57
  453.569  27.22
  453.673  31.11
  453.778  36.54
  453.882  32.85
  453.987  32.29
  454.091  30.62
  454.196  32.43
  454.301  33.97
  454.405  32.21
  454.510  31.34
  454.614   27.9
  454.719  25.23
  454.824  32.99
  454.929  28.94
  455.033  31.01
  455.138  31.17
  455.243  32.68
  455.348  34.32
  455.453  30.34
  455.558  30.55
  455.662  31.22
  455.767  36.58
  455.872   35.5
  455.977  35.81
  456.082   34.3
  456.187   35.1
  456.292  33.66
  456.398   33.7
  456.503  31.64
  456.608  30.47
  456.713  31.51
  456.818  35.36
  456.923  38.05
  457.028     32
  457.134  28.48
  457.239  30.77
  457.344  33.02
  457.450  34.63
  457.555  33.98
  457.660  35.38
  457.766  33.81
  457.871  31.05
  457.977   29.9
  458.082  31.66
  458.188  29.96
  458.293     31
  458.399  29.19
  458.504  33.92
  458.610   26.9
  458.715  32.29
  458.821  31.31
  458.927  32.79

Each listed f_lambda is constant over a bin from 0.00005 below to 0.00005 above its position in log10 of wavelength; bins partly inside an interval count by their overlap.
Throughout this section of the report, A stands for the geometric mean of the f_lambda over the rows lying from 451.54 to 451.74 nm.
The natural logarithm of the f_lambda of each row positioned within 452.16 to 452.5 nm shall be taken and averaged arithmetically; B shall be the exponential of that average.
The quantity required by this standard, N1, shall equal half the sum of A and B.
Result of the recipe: 32.6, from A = 33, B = 31.8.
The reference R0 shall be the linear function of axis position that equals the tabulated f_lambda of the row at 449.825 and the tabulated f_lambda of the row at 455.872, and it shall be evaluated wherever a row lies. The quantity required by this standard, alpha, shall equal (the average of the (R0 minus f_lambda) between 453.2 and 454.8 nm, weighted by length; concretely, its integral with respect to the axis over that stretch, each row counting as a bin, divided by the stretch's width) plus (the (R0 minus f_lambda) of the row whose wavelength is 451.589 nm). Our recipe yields 3.5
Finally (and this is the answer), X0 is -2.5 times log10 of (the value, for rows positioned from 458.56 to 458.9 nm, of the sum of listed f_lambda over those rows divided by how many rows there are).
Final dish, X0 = -3.70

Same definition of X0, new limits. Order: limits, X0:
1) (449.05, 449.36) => -3.72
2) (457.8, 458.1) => -3.72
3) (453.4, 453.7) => -3.59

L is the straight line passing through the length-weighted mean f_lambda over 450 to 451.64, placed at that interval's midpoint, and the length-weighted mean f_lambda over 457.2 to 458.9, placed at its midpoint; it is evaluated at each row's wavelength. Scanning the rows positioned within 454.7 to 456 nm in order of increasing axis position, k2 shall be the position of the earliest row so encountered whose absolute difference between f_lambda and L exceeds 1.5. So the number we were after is 454.719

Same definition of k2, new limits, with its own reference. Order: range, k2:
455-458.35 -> 455.348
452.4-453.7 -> 452.422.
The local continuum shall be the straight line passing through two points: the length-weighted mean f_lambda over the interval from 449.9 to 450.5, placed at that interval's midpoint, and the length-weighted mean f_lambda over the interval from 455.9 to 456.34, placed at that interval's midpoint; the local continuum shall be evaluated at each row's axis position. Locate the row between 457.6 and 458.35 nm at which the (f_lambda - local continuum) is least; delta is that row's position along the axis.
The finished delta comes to 458.188 nm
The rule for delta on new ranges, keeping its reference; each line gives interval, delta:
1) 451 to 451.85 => 451.485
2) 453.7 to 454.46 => 454.091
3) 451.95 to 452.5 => 452.005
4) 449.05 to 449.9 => 449.514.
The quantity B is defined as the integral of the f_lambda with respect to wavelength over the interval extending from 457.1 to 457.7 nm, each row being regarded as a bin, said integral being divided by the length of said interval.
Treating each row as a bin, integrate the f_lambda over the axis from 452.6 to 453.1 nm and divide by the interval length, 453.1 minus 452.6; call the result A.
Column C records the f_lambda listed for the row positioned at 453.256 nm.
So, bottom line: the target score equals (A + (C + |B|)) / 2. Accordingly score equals 45.4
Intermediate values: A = 27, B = 32.8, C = 30.71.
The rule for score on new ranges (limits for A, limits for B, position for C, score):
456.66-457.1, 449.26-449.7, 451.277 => 48.6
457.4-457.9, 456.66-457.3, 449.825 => 49.8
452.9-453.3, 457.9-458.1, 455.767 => 48.8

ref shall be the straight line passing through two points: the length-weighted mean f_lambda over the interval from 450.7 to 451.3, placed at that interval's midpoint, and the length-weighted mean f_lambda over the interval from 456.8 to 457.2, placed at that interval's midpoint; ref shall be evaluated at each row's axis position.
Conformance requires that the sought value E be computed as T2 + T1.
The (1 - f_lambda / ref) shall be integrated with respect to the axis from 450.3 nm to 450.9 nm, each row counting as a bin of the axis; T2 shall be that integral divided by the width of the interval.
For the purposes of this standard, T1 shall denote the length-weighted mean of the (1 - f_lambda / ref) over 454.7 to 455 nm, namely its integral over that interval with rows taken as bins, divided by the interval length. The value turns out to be 0.06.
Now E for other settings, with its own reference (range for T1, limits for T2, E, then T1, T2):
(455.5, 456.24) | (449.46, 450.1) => 0.01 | -0.03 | 0.039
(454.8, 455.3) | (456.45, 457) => 0.05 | 0.06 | -0.004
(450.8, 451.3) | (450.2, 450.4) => 0.06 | 0.01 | 0.049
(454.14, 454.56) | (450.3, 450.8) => -0.03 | 0.02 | -0.054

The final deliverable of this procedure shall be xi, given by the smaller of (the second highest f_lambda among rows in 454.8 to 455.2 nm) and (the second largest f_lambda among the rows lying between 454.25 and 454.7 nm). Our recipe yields 31.2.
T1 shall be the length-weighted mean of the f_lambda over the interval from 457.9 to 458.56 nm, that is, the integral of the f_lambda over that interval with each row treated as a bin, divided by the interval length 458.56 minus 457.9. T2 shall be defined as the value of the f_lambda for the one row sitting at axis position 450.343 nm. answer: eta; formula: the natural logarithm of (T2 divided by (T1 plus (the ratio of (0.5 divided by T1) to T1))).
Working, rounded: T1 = 30.9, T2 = 32.84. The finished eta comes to 0.06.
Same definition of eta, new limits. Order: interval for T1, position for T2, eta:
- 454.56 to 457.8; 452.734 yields -0.29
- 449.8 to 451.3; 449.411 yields -0.06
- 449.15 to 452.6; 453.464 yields -0.31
